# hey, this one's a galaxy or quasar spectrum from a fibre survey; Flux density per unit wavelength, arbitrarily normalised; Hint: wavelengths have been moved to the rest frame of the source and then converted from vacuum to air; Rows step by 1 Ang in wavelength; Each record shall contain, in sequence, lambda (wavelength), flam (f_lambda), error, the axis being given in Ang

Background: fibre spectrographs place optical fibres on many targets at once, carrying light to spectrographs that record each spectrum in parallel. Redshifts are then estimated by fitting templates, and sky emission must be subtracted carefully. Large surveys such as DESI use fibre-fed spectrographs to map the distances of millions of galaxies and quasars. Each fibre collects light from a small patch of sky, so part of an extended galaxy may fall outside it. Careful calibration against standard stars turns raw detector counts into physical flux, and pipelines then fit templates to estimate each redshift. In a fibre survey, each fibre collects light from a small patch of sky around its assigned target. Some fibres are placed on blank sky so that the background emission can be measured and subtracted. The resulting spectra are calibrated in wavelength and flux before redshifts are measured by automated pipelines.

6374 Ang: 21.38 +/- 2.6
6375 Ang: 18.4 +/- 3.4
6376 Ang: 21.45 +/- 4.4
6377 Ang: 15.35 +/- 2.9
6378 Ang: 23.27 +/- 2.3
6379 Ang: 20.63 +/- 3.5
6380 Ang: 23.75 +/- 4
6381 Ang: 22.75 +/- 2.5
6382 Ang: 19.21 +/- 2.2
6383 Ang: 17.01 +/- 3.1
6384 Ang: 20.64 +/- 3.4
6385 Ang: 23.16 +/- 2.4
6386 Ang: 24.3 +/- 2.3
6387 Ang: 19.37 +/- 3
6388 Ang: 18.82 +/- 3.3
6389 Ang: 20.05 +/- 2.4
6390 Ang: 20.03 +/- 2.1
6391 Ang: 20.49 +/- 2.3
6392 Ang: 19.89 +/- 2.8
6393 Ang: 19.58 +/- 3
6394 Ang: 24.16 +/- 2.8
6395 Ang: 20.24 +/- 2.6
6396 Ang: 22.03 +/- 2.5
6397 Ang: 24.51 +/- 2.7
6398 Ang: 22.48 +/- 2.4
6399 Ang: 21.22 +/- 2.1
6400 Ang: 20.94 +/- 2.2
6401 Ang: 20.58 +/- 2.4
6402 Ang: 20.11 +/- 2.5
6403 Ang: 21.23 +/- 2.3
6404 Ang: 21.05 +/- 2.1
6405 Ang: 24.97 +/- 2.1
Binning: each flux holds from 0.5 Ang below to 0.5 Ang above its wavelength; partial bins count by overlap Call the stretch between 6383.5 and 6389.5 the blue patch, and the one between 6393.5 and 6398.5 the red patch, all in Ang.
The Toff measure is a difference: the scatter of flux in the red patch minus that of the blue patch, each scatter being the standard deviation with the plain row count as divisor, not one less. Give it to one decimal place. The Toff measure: -0.5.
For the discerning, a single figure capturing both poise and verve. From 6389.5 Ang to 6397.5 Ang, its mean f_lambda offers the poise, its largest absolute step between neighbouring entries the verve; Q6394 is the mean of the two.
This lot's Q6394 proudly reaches 13.0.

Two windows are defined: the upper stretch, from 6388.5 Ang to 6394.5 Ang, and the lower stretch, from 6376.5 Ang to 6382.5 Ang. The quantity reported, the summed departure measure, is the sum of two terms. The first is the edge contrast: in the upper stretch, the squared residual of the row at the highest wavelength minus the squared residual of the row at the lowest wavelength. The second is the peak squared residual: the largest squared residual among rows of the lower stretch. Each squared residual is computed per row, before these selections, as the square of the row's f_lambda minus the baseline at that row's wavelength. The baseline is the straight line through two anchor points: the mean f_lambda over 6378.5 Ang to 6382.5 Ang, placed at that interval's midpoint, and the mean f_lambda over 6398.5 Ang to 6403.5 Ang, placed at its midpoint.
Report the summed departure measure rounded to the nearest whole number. 49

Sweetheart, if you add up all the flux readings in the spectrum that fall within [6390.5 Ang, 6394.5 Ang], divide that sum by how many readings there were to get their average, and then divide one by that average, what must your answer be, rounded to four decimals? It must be 0.0476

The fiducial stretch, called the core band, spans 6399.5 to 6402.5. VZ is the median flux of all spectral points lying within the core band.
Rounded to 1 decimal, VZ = 20.6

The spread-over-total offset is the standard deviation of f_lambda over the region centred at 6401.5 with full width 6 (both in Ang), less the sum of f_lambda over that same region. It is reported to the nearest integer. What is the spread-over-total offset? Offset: -125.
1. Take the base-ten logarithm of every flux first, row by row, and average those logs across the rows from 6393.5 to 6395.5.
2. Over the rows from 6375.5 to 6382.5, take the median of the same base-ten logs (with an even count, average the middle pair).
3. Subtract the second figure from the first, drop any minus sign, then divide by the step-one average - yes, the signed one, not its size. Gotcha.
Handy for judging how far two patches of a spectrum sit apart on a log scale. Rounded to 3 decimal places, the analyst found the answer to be 0.010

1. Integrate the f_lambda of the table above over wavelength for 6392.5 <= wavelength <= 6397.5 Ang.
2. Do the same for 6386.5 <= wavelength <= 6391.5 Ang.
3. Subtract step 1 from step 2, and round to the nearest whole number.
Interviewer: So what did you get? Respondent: -12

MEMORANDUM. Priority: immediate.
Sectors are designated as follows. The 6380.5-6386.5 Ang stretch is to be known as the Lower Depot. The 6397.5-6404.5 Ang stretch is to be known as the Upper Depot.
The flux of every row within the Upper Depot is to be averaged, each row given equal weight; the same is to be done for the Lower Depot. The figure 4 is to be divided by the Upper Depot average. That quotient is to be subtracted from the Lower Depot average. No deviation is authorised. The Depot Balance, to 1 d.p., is 21.0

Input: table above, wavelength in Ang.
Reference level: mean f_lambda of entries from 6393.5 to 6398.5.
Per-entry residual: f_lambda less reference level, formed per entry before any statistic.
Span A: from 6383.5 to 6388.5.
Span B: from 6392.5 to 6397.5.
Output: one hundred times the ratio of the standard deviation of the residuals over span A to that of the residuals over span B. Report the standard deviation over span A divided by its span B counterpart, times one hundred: 107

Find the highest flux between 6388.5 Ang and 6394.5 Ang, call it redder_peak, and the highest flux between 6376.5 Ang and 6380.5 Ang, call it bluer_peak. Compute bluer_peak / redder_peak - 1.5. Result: -0.52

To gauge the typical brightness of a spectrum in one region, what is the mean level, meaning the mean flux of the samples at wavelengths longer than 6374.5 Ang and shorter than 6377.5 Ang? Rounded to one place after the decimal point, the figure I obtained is 18.4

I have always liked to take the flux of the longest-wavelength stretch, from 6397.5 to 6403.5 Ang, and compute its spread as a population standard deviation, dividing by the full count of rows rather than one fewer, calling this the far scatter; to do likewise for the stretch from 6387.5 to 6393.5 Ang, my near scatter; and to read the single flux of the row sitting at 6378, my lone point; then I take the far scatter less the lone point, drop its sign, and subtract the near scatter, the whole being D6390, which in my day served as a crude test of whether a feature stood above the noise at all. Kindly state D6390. 22.0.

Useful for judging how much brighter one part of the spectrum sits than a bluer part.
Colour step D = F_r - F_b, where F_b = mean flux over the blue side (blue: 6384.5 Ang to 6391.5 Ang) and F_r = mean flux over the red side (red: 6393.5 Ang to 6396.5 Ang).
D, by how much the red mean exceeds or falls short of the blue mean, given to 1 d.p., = 1.3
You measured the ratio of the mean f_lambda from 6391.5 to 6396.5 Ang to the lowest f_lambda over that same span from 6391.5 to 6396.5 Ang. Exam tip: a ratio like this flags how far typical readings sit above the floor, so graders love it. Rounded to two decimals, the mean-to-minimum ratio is 1.08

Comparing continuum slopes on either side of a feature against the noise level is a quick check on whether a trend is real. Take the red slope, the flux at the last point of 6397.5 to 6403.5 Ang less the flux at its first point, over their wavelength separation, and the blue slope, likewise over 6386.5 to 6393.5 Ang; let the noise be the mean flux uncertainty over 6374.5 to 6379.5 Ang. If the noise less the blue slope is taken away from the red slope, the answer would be -3.5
